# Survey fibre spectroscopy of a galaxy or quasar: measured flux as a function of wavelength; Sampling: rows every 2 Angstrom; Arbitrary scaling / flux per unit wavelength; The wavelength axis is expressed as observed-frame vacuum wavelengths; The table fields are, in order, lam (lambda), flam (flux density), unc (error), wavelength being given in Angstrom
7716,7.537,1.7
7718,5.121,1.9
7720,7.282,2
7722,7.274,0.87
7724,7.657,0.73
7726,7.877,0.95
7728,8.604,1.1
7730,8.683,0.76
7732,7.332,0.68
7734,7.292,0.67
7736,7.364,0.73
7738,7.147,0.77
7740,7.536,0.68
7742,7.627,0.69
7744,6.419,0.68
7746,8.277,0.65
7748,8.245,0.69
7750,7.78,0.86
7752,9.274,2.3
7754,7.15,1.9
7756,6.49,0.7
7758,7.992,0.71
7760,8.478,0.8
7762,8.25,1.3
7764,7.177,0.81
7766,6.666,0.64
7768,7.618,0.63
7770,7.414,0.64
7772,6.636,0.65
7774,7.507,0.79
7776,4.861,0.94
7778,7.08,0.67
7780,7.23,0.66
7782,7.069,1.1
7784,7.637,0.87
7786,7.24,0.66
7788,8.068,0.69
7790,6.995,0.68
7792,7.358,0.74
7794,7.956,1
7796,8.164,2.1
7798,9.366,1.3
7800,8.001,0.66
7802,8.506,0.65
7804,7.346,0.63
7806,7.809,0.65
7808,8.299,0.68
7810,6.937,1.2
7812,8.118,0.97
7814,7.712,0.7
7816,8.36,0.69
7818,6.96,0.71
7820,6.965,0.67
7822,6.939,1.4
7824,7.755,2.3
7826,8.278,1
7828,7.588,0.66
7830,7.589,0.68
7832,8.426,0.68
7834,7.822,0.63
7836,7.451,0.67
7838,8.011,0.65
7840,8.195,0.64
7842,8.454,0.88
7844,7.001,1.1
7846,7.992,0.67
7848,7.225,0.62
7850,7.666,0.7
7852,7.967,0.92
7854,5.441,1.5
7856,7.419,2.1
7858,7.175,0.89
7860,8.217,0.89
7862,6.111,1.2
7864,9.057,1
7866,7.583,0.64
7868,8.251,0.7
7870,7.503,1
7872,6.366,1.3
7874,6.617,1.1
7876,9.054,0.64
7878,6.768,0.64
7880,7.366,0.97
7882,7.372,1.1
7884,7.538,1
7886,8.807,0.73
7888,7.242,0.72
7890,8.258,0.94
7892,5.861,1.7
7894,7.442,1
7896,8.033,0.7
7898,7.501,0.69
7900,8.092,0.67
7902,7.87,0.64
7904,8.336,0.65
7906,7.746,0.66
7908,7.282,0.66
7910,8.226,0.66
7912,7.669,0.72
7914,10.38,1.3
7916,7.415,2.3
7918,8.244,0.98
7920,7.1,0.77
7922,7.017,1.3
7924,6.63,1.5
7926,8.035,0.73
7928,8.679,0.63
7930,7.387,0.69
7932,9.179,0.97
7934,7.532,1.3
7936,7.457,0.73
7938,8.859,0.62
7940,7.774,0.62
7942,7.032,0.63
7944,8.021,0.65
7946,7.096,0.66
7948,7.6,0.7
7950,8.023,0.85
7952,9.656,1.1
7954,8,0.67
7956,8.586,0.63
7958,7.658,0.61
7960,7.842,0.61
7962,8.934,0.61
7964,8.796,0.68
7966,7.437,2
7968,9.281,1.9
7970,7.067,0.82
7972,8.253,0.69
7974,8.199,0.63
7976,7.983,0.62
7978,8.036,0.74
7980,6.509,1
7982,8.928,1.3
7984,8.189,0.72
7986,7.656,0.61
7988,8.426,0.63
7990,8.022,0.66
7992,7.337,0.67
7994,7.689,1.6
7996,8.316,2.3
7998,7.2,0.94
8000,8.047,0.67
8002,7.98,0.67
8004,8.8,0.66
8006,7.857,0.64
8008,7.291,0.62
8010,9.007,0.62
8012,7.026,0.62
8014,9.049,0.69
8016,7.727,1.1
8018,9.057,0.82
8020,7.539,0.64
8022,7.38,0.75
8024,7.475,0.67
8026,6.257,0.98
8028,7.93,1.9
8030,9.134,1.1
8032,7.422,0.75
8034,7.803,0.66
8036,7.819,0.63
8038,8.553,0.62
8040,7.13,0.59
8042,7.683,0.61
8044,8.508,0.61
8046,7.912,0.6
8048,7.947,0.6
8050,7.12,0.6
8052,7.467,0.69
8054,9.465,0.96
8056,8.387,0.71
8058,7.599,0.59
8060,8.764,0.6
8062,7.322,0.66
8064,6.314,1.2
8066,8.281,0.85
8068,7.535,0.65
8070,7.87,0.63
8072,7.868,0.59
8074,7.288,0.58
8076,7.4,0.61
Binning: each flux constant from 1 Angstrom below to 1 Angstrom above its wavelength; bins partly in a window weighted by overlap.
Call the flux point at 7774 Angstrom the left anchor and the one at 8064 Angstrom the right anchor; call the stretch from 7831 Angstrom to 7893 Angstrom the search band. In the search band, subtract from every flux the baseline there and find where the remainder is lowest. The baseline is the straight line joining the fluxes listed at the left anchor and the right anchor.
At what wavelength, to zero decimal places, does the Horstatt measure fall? 7854 Angstrom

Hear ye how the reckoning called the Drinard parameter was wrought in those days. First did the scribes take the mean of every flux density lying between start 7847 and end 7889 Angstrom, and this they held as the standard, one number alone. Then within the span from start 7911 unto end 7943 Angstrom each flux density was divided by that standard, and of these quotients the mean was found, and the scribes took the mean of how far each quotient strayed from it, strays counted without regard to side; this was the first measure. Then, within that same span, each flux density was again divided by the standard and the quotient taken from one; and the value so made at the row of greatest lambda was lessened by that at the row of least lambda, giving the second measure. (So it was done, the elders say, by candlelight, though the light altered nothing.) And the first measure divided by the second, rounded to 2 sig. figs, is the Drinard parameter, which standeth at 1.2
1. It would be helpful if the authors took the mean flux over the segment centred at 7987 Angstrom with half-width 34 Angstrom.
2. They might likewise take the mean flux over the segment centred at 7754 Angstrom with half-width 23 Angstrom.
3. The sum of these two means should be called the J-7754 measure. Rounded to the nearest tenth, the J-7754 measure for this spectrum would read 15.5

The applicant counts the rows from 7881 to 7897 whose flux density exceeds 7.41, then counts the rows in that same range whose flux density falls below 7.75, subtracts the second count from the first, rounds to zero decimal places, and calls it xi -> 0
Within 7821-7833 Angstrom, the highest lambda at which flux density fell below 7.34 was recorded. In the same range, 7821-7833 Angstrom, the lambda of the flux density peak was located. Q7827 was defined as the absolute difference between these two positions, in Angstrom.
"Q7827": 10 Angstrom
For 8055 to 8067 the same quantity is 4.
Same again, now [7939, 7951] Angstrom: 4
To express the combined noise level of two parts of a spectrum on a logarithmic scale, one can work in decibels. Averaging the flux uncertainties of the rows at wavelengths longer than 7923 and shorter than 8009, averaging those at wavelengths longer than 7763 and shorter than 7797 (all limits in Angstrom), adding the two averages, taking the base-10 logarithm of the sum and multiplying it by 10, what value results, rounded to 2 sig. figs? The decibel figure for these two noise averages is 2.3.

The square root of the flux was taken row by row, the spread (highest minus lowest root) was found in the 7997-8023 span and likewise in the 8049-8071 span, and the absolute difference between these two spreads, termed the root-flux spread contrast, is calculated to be 0.20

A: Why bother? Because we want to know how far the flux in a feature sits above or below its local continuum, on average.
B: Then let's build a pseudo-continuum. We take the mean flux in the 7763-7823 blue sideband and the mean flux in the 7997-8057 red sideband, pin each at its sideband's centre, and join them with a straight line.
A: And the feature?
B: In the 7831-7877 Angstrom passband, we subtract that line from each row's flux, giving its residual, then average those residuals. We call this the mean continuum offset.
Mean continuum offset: 0.02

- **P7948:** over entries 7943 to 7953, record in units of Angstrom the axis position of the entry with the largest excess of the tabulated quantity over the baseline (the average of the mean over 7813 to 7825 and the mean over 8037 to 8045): 7952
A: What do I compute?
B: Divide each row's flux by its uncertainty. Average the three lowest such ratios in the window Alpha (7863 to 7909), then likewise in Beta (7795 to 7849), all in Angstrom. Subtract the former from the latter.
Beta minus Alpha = -1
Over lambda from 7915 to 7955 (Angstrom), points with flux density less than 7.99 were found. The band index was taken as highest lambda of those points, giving 7948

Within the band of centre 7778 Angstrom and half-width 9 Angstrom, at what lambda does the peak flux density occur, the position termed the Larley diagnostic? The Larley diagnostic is 7784 Angstrom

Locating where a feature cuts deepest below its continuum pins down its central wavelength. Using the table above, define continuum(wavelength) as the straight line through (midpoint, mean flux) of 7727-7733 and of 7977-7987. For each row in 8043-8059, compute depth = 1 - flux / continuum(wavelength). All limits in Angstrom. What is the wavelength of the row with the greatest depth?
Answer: 8050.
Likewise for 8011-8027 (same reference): 8026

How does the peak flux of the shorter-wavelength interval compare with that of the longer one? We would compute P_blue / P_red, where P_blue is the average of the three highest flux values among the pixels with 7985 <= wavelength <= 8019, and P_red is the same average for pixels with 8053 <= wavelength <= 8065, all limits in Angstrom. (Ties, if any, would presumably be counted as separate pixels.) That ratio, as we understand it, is 1.02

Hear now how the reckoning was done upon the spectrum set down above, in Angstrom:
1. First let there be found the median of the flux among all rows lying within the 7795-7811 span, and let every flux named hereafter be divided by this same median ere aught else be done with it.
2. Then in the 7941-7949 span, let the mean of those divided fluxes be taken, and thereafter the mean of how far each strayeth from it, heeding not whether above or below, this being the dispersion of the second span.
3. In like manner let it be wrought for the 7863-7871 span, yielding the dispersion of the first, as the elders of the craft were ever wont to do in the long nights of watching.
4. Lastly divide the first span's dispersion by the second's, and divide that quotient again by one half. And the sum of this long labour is 3.0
